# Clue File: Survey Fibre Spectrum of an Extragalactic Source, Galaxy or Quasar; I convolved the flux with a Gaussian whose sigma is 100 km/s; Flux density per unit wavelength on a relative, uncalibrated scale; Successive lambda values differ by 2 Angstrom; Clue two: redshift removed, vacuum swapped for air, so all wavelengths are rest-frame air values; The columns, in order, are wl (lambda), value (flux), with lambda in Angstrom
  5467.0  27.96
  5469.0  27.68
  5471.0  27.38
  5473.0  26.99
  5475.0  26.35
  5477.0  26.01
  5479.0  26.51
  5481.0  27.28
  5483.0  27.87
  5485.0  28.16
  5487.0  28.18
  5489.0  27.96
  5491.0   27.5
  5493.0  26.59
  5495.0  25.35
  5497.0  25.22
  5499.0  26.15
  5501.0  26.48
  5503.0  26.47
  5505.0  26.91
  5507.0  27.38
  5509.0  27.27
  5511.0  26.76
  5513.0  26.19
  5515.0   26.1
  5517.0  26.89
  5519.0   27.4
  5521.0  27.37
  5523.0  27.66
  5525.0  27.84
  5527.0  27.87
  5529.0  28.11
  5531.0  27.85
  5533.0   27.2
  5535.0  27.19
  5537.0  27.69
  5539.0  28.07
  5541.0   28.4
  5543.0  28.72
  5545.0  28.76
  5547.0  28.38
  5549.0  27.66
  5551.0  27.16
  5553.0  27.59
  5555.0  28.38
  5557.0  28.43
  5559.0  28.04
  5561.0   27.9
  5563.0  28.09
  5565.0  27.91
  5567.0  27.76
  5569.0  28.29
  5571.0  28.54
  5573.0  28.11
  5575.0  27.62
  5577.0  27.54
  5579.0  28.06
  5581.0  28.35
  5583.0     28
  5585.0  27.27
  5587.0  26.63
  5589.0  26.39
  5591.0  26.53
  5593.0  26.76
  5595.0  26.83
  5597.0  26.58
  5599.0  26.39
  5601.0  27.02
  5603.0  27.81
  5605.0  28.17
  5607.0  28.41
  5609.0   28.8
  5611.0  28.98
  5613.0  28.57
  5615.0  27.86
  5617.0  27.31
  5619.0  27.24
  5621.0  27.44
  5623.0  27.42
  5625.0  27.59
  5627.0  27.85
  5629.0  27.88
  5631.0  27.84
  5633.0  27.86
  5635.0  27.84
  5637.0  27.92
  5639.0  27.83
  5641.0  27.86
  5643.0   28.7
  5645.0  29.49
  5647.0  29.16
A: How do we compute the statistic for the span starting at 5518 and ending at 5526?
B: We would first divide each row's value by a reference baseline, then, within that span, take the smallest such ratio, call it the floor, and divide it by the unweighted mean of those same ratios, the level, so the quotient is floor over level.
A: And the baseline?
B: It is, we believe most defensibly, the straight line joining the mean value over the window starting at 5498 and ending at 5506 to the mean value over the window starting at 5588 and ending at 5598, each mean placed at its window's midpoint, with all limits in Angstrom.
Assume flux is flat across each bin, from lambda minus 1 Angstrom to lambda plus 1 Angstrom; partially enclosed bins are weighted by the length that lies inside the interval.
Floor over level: 0.993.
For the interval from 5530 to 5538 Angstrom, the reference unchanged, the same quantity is 0.989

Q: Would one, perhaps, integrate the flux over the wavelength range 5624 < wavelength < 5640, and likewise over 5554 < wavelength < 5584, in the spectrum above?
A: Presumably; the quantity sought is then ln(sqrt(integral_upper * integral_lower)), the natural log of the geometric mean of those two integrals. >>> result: 6.4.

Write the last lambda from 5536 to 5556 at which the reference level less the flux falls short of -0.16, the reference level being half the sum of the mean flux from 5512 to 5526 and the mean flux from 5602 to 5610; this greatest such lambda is 5555.0 Angstrom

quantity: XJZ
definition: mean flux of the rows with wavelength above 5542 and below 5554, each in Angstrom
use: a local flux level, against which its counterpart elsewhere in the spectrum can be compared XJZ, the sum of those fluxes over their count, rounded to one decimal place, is 28.0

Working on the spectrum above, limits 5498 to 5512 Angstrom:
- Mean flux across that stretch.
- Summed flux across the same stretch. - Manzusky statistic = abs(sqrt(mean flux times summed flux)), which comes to 70.8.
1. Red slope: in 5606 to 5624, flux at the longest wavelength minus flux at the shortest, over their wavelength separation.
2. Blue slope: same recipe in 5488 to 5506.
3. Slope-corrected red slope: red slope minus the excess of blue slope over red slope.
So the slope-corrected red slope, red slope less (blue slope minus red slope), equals -0.06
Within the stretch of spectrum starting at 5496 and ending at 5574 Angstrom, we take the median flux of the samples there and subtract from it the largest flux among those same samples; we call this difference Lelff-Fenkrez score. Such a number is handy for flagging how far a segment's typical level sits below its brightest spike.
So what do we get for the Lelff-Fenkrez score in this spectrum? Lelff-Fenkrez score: -1.1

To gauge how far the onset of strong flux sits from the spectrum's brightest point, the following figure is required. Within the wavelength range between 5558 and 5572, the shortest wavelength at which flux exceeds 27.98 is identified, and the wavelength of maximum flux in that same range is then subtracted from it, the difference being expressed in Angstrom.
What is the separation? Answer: -12 Angstrom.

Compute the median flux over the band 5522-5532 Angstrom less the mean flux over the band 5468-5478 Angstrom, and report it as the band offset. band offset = 1.0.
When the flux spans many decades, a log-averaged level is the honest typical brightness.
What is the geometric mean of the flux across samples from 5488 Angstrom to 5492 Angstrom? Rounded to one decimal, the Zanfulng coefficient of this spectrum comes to 27.7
